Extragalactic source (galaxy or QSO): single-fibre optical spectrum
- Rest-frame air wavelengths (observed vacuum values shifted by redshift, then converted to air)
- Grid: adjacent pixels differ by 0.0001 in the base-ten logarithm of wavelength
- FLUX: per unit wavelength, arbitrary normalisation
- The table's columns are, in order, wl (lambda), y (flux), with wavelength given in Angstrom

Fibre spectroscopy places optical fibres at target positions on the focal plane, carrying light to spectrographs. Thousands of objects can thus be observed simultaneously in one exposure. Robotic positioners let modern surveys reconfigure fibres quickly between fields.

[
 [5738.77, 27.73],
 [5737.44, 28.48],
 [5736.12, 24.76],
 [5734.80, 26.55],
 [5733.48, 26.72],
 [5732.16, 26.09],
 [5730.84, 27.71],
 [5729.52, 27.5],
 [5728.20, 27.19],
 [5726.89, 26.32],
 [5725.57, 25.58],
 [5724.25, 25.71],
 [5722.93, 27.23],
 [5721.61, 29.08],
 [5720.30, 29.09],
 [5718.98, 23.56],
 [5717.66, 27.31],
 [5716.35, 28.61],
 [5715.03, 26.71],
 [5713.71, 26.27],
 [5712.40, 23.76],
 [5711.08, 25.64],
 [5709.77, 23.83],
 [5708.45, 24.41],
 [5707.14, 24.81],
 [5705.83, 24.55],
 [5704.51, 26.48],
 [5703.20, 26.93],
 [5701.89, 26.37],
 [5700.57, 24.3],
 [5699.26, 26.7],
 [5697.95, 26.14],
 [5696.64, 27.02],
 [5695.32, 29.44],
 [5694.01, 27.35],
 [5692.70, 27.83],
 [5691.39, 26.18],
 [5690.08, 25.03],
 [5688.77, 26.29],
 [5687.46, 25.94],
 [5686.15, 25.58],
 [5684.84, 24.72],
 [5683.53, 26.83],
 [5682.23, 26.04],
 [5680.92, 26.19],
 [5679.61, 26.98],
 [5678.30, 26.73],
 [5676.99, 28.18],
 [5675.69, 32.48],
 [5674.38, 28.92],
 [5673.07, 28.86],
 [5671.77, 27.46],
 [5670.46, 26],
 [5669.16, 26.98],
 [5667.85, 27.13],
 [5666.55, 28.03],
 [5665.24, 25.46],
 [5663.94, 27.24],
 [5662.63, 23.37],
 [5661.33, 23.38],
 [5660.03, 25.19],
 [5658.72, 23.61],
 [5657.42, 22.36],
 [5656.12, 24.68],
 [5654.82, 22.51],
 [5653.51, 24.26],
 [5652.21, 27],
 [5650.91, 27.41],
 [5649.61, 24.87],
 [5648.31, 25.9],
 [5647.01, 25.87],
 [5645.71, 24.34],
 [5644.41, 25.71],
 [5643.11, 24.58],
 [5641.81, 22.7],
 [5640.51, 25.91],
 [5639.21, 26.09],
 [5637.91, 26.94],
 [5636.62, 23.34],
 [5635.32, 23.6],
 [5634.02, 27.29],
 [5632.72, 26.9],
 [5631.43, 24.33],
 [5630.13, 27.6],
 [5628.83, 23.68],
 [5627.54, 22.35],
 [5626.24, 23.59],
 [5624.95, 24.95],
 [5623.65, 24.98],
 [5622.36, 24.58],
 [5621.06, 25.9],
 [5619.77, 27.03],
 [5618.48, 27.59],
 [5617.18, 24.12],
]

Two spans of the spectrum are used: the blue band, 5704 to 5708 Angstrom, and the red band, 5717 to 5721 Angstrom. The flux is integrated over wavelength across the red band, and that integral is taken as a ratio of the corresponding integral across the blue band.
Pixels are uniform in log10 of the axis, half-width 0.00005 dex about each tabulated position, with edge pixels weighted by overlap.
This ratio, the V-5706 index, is 1.06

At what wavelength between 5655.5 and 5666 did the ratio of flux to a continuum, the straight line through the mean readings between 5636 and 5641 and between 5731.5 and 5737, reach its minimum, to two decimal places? 5657.42 Angstrom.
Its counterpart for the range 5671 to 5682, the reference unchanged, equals 5680.92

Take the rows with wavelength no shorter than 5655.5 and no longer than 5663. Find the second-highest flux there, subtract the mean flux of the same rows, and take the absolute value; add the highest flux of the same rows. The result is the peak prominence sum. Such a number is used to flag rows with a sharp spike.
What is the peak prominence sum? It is 26.1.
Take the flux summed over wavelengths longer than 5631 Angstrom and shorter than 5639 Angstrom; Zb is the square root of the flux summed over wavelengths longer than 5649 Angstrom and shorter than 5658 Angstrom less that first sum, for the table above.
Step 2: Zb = 4.5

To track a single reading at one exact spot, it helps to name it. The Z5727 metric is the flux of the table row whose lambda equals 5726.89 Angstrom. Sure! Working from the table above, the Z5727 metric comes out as 26.32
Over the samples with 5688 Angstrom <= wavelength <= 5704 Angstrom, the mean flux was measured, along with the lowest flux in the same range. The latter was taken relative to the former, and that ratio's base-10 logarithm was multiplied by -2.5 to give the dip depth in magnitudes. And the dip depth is 0.099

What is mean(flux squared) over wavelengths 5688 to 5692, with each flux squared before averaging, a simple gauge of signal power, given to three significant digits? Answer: 668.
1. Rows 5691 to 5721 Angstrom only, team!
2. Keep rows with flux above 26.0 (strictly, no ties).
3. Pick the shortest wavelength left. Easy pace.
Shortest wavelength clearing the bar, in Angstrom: 5691.39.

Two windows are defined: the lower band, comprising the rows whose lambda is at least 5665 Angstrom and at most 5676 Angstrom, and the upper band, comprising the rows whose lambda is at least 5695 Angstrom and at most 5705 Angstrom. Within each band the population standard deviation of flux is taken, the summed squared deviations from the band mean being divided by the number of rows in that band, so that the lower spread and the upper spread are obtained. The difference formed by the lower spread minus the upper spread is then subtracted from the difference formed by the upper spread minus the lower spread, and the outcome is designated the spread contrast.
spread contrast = -1.3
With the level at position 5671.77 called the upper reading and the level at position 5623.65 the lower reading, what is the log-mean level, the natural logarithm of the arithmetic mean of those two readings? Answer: 3.27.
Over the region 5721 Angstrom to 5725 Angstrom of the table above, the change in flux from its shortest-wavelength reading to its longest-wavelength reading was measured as -3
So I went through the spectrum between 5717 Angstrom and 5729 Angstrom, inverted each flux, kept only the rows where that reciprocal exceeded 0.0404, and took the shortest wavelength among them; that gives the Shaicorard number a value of 5718.98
